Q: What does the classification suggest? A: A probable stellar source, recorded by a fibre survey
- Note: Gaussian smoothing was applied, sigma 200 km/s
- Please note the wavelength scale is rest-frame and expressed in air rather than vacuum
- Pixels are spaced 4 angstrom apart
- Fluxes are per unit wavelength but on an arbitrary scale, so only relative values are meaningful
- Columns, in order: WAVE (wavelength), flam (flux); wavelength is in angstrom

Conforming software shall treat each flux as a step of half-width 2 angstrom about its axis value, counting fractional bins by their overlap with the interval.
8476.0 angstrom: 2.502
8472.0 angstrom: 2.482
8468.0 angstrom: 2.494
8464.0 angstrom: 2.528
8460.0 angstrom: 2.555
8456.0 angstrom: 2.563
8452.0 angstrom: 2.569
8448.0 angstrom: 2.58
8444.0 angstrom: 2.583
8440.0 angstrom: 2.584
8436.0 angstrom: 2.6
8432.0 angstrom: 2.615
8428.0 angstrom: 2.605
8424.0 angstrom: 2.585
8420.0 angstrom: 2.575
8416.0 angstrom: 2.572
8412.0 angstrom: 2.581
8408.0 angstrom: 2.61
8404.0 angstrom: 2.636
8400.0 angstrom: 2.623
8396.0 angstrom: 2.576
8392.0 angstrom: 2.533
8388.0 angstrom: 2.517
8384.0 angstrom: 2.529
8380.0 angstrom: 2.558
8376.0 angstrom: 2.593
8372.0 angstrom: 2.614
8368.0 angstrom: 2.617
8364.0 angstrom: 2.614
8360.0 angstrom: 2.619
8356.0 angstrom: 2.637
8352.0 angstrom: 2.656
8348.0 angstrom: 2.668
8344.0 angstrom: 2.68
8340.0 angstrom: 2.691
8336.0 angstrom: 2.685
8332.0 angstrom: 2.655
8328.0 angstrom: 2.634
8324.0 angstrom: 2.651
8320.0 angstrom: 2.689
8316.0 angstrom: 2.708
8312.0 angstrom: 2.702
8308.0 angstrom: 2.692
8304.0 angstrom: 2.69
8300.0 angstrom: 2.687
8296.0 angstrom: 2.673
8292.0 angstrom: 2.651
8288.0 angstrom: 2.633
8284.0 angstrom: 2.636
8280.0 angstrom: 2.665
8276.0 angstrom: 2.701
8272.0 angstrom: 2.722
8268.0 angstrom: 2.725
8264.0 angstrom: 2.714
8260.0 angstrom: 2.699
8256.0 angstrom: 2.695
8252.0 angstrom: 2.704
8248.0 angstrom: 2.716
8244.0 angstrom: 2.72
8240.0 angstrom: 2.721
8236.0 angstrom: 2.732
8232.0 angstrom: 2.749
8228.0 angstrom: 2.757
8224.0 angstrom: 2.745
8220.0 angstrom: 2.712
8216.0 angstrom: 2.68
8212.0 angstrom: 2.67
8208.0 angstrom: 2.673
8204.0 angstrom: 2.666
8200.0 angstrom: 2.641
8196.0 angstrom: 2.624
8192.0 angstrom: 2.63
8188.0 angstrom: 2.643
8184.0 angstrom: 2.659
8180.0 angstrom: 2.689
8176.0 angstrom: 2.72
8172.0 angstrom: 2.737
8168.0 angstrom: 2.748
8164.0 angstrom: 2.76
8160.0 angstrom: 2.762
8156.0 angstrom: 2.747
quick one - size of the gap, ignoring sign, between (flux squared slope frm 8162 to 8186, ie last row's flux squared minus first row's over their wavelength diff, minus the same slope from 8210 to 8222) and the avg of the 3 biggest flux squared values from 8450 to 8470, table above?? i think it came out 6.62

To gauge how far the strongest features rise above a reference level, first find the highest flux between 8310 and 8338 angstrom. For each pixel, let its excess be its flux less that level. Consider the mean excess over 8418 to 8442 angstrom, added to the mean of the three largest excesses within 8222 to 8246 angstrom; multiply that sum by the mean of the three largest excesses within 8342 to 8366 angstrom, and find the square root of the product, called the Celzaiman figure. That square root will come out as 0.054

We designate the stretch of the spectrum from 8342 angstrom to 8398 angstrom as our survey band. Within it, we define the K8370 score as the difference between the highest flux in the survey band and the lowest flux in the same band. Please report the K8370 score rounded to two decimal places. 0.16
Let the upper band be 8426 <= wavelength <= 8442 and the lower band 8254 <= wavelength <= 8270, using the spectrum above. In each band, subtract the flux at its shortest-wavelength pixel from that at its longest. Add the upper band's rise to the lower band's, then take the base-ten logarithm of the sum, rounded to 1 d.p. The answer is -2.0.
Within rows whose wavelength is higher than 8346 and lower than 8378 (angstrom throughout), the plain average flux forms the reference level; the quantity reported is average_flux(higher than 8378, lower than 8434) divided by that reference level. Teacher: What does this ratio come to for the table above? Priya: 0.982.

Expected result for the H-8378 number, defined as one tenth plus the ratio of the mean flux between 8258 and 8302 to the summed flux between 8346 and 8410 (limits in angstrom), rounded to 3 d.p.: 0.164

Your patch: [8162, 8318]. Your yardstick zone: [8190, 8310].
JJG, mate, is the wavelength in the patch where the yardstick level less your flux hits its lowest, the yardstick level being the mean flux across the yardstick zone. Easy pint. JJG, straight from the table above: 8164.0 angstrom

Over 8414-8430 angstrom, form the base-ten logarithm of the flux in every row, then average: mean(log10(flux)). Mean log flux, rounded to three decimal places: 0.412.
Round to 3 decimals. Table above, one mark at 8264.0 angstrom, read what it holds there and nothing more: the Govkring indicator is 2.714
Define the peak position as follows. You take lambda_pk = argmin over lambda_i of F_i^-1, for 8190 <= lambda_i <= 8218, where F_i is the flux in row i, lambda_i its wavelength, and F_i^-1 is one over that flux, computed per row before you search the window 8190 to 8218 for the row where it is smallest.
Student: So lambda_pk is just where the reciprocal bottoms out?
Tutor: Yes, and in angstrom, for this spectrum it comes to 8216.0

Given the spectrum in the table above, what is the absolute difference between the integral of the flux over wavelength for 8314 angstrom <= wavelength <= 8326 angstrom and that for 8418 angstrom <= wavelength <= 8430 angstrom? 1.1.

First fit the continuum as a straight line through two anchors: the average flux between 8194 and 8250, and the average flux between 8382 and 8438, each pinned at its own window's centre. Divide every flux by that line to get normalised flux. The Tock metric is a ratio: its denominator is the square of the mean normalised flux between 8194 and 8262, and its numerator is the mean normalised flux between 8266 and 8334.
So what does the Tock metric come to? 1.01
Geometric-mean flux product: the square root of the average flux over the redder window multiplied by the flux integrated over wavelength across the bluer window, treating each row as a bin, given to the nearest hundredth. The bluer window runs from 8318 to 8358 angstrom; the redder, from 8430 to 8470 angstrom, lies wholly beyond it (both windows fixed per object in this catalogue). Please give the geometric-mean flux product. 16.54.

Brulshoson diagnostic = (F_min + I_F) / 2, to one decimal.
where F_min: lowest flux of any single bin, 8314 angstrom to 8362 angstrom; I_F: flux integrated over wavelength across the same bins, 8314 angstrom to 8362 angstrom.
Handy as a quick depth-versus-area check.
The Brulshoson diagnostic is 65.3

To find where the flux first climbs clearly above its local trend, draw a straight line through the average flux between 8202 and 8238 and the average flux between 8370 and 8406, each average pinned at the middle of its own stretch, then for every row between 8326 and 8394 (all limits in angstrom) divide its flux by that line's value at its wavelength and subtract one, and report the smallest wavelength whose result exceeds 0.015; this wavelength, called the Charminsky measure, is 8336.0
